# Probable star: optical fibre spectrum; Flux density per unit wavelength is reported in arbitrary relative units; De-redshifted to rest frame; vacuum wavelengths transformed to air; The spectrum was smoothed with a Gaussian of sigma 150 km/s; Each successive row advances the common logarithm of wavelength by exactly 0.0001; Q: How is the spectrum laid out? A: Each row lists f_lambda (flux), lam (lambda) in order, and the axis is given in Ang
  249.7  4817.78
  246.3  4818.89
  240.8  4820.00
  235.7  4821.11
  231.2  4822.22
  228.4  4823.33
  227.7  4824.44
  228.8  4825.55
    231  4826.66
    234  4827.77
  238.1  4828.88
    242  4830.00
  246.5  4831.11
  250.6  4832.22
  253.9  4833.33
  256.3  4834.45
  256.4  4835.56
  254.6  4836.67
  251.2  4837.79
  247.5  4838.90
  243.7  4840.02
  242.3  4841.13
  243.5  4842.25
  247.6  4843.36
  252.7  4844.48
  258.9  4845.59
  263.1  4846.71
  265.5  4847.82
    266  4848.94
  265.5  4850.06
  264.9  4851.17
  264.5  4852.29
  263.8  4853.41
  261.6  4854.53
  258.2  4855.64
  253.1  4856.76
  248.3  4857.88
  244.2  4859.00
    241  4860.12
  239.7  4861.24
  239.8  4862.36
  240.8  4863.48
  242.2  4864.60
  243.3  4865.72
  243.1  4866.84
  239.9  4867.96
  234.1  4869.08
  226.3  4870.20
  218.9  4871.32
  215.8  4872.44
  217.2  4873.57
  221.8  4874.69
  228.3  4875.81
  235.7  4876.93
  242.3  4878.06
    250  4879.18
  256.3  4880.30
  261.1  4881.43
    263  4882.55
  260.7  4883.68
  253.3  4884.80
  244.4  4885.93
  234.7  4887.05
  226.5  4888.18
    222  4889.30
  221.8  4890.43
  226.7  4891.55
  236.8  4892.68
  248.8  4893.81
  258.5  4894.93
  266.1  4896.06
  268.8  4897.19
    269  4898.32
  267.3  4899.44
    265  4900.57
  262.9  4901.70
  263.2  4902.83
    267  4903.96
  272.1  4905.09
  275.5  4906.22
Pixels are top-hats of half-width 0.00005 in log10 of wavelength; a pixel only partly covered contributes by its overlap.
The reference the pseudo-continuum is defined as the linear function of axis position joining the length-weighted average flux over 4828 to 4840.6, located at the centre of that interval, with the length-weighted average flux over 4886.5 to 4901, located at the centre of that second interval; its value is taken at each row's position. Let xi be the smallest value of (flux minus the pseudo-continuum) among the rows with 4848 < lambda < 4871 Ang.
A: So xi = -21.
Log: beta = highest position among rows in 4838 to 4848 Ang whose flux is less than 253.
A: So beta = 4844.48 Ang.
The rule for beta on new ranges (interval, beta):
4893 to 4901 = 4893.81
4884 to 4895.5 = 4893.81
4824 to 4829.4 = 4828.88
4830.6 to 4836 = 4832.22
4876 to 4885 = 4879.18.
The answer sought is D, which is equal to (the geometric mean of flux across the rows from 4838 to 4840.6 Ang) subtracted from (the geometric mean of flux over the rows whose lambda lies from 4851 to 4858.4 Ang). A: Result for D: 14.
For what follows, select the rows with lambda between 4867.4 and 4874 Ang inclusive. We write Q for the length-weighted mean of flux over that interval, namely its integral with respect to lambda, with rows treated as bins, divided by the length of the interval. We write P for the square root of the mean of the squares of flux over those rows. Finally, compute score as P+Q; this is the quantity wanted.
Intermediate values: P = 226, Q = 225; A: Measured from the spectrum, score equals 451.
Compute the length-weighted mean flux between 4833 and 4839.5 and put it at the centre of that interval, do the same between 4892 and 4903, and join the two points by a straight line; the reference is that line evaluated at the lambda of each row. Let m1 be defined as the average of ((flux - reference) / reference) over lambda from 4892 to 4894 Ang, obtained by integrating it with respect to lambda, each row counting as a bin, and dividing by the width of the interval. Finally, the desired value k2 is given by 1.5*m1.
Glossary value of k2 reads -0.11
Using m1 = -0.07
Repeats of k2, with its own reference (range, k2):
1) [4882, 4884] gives 0.02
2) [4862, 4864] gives -0.09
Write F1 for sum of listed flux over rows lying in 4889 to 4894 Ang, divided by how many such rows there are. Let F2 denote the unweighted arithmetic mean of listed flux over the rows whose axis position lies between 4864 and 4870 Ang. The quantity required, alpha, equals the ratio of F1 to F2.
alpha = 0.96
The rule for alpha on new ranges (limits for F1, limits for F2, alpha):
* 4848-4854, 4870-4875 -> 1.20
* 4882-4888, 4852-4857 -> 0.97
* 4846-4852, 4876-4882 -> 1.06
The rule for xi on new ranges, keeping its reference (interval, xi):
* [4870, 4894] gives -32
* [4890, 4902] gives -25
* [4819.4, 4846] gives -21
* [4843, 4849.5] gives -1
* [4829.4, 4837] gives -7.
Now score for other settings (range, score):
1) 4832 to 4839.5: 506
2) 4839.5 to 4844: 489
